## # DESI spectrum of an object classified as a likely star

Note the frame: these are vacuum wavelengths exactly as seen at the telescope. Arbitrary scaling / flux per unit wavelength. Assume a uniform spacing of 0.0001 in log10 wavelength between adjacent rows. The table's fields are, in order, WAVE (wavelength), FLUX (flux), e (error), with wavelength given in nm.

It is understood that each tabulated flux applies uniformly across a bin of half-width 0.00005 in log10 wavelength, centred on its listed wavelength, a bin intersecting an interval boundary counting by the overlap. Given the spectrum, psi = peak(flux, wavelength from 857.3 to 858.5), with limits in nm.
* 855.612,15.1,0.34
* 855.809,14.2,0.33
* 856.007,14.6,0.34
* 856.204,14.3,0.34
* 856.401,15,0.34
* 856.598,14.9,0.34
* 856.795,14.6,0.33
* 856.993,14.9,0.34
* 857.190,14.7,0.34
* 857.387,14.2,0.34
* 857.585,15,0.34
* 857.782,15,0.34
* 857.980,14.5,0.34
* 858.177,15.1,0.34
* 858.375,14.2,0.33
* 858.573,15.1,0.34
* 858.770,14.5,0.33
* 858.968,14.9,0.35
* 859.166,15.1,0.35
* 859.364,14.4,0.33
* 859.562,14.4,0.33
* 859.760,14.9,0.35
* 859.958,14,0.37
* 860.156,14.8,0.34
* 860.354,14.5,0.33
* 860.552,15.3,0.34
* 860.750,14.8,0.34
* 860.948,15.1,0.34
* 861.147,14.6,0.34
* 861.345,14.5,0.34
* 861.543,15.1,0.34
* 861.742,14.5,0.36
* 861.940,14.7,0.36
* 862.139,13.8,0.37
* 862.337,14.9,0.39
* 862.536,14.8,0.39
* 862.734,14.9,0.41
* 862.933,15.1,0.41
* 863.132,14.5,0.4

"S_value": 15.1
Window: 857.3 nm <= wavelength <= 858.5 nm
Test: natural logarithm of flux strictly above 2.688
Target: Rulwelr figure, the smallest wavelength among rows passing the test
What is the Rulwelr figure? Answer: 857.585 nm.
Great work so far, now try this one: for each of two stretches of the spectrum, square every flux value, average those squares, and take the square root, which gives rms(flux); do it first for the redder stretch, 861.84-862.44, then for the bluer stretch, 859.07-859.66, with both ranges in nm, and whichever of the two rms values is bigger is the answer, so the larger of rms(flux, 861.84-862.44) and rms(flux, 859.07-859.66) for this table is 14.64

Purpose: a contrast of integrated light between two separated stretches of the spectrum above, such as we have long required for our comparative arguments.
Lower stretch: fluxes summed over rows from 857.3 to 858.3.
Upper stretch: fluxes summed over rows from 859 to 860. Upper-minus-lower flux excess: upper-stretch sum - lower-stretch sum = -1.0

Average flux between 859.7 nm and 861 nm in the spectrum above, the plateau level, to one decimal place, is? 14.8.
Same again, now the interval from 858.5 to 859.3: 14.9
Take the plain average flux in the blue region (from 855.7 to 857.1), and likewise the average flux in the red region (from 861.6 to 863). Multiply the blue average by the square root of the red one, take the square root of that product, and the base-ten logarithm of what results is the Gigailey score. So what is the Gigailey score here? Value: 0.8744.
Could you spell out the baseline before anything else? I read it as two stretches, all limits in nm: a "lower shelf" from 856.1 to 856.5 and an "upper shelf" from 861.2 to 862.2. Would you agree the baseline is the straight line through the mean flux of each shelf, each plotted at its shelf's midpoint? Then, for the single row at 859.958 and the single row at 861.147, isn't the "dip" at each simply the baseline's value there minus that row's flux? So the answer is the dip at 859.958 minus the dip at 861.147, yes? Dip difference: 0.63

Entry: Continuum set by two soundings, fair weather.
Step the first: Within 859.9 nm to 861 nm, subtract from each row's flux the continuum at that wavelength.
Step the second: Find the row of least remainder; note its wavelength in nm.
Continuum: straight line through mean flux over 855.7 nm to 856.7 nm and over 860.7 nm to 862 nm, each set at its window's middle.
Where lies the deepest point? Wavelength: 859.958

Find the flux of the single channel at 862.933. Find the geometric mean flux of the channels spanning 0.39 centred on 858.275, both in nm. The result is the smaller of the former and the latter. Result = 14.6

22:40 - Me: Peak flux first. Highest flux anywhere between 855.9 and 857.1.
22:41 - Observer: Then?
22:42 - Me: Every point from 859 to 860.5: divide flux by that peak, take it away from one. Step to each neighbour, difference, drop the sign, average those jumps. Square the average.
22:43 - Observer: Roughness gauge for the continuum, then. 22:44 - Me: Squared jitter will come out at 0.0013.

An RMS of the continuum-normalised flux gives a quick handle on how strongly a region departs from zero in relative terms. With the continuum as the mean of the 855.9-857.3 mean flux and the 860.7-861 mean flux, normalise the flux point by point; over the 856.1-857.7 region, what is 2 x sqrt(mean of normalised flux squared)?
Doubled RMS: 1.98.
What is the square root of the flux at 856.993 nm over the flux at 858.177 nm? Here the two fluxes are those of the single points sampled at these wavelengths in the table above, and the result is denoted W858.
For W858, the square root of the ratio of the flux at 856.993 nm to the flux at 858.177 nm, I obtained 0.99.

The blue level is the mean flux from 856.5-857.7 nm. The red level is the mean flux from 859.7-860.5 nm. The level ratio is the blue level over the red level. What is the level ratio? 1.01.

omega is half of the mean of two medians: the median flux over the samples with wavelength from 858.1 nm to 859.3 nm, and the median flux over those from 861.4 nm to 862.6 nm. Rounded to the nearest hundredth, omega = 7.44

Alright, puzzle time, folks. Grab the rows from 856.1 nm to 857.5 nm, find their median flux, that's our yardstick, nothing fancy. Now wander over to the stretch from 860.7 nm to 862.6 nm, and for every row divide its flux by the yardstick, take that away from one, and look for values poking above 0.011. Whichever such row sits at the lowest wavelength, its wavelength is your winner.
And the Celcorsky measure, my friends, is 861.345 nm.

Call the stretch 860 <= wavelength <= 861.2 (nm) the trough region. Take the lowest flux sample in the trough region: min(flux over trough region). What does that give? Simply 14.5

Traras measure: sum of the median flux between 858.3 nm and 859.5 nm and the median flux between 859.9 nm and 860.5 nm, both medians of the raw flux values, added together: 29.2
